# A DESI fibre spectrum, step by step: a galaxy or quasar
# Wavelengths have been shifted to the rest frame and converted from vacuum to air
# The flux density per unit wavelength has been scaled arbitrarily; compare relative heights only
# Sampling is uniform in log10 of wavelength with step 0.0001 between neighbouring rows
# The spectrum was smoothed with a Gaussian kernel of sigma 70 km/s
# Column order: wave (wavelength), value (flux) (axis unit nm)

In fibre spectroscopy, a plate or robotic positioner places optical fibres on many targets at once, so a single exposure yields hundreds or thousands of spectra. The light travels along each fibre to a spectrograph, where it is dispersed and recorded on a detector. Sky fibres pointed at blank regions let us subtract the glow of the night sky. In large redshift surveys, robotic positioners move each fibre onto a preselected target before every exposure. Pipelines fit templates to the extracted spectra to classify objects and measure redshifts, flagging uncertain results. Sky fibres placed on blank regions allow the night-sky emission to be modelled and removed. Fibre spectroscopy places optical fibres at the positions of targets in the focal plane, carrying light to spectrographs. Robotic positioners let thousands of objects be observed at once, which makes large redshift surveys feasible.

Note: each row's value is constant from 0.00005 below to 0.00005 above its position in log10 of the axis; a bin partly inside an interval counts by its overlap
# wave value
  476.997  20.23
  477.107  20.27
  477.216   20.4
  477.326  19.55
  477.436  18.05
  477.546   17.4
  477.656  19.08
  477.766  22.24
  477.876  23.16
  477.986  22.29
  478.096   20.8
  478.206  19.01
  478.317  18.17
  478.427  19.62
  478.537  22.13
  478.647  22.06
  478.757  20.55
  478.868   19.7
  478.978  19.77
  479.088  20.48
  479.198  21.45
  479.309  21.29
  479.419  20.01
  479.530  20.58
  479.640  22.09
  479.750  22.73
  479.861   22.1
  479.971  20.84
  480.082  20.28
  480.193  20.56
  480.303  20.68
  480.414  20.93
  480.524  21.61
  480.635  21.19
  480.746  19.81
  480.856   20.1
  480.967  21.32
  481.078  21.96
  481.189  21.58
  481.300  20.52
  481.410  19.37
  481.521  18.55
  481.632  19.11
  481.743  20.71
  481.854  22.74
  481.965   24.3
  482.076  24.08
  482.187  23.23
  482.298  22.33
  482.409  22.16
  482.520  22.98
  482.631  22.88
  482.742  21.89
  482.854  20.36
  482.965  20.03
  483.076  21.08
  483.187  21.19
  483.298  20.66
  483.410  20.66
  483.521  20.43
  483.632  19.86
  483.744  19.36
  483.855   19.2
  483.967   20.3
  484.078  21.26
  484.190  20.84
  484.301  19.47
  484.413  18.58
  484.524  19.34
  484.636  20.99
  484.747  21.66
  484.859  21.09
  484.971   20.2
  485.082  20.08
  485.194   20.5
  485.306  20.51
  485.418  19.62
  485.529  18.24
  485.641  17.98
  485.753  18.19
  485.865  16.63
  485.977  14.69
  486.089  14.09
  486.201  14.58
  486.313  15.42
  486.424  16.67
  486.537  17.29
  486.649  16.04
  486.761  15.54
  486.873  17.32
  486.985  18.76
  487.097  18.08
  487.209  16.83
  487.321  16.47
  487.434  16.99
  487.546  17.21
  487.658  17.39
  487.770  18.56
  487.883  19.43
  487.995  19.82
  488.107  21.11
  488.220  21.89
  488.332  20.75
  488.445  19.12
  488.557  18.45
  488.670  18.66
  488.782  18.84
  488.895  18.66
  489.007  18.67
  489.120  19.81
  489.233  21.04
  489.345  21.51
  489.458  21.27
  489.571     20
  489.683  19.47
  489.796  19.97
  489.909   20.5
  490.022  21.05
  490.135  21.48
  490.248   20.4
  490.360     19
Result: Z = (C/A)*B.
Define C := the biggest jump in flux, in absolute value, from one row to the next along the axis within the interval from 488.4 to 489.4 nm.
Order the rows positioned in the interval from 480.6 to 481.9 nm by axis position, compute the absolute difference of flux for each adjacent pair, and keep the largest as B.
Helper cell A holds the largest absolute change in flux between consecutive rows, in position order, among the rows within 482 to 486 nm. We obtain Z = 1.3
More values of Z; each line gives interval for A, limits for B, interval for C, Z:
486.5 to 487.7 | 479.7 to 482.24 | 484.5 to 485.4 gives 1.9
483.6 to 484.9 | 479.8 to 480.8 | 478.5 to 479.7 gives 1.3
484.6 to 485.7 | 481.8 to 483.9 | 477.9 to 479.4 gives 2.8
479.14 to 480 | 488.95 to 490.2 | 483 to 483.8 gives 0.5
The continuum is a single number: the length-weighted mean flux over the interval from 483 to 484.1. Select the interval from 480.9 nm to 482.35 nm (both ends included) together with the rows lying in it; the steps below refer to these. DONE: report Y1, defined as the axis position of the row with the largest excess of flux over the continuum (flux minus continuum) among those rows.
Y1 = 481.965 nm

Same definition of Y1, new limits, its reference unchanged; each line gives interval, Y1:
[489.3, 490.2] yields 489.345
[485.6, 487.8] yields 486.985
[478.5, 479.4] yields 478.537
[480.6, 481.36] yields 481.078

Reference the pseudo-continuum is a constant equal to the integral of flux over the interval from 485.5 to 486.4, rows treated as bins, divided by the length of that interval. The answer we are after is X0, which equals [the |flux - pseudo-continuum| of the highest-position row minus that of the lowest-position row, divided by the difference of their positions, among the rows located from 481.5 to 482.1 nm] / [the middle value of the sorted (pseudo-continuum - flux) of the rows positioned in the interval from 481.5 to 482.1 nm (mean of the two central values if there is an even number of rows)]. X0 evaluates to -1.8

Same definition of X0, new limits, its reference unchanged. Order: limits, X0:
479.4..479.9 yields -0.8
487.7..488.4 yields -1.0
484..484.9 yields 0.0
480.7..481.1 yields -1.4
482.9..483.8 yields 0.2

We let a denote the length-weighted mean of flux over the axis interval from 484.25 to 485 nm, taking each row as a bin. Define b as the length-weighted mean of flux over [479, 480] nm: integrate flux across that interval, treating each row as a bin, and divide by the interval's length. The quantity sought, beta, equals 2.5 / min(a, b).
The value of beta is 0.124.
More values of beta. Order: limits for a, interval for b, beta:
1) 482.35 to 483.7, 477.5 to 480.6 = 0.120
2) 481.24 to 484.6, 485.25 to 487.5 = 0.147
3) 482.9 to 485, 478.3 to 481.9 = 0.123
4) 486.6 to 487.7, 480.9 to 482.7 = 0.146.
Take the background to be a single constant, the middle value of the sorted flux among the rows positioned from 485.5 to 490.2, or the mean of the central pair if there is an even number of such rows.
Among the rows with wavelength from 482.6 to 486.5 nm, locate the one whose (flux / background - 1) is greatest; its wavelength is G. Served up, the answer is 482.631 nm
